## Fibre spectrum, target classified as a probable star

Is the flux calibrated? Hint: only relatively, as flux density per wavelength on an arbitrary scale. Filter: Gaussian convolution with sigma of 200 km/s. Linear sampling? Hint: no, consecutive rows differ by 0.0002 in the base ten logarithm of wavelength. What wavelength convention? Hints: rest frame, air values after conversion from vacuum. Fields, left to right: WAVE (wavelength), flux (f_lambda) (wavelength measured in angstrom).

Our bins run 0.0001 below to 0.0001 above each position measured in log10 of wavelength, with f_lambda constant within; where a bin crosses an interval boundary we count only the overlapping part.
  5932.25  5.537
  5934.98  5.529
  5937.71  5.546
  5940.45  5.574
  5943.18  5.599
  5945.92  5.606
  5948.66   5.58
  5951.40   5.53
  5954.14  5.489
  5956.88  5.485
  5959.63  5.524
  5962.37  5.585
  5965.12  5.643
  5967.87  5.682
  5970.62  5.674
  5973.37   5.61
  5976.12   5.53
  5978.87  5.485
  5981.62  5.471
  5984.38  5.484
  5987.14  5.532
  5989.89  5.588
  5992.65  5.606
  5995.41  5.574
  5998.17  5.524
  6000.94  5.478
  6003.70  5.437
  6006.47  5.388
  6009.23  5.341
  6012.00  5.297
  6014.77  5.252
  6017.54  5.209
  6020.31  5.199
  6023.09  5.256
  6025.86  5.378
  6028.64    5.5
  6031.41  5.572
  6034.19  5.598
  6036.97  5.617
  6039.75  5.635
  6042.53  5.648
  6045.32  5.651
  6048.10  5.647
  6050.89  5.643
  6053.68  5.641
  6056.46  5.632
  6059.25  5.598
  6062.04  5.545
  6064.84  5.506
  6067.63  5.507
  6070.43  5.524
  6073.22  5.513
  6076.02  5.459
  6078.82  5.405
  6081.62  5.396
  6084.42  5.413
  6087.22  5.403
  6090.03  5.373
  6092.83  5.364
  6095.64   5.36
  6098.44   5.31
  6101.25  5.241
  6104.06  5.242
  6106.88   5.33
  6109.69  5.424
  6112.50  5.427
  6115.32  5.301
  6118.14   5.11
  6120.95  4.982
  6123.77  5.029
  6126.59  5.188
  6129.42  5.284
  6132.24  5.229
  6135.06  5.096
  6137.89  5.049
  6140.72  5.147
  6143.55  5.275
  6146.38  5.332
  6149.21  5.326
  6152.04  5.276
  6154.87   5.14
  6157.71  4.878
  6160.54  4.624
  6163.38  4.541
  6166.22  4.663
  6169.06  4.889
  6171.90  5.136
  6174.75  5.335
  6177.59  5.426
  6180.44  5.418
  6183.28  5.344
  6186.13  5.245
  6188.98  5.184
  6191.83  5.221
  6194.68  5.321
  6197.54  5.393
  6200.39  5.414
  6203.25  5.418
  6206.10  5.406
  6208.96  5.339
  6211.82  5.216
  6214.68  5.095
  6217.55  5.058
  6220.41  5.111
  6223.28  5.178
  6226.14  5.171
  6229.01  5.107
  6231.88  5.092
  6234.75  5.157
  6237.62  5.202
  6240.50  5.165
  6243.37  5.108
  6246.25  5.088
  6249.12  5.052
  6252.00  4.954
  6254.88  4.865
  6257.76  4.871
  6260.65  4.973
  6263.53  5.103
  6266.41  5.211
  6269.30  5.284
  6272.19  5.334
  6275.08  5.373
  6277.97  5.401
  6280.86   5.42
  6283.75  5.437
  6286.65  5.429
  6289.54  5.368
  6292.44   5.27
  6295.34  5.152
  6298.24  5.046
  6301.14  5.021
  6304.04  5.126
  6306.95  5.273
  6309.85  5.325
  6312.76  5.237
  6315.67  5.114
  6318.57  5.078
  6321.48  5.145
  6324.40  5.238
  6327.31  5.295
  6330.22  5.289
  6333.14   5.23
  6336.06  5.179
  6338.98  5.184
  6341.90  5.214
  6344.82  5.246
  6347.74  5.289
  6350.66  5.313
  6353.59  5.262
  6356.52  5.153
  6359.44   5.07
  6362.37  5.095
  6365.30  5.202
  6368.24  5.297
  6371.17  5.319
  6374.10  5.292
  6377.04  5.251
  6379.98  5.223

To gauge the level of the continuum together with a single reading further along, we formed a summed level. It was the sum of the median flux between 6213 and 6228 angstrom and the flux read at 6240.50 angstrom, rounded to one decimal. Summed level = 10.3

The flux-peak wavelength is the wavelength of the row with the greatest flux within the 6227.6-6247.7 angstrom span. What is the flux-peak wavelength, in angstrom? 6237.62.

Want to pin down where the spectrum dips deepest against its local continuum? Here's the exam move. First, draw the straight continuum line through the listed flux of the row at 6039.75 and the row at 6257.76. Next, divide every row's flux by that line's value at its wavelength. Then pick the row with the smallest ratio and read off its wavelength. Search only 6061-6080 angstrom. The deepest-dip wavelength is 6078.82 angstrom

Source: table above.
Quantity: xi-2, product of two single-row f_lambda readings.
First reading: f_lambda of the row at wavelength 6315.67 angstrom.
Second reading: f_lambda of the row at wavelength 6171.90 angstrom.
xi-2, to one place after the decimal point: 26.3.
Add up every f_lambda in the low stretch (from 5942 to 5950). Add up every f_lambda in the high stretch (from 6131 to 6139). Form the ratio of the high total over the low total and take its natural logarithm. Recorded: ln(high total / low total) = -0.088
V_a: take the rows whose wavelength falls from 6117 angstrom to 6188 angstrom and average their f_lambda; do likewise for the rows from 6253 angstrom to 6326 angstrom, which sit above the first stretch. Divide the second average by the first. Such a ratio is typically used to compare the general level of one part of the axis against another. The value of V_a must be 1.02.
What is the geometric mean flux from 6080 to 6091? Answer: 5.40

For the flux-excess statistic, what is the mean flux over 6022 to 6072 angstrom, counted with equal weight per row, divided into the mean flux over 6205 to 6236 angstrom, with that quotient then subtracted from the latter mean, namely 4.24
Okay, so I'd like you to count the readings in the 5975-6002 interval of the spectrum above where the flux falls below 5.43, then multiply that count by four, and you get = 0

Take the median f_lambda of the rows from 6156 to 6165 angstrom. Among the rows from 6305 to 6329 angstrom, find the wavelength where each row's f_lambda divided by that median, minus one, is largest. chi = 6309.85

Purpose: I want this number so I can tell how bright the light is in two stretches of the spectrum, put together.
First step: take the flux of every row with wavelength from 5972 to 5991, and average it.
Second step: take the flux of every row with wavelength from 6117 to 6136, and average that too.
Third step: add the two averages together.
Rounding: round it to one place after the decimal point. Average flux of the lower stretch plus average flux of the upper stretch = 10.7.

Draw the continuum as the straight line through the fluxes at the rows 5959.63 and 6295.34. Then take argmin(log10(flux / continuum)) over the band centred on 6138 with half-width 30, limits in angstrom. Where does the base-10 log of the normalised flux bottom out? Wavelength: 6163.38 angstrom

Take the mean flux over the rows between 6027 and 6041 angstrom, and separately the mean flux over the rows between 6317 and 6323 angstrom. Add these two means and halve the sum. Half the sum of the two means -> 5.35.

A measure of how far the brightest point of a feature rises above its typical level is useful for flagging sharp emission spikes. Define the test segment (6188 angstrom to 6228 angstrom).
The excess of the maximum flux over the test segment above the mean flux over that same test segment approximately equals 0.17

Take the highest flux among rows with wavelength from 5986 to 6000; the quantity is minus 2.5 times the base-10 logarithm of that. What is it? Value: -1.87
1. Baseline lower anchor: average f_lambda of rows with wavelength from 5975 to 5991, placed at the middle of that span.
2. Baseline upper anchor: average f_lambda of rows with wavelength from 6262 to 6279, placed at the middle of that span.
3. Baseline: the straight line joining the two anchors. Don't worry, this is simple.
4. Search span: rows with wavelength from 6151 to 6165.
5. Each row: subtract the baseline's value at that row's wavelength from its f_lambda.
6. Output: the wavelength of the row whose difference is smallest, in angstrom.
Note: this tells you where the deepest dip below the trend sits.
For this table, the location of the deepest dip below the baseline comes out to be 6163.38 angstrom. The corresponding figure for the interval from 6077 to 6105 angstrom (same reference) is 6101.25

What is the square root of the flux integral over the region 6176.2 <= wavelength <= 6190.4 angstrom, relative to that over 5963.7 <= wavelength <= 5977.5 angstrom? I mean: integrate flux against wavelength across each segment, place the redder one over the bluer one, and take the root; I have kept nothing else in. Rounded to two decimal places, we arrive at 0.99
